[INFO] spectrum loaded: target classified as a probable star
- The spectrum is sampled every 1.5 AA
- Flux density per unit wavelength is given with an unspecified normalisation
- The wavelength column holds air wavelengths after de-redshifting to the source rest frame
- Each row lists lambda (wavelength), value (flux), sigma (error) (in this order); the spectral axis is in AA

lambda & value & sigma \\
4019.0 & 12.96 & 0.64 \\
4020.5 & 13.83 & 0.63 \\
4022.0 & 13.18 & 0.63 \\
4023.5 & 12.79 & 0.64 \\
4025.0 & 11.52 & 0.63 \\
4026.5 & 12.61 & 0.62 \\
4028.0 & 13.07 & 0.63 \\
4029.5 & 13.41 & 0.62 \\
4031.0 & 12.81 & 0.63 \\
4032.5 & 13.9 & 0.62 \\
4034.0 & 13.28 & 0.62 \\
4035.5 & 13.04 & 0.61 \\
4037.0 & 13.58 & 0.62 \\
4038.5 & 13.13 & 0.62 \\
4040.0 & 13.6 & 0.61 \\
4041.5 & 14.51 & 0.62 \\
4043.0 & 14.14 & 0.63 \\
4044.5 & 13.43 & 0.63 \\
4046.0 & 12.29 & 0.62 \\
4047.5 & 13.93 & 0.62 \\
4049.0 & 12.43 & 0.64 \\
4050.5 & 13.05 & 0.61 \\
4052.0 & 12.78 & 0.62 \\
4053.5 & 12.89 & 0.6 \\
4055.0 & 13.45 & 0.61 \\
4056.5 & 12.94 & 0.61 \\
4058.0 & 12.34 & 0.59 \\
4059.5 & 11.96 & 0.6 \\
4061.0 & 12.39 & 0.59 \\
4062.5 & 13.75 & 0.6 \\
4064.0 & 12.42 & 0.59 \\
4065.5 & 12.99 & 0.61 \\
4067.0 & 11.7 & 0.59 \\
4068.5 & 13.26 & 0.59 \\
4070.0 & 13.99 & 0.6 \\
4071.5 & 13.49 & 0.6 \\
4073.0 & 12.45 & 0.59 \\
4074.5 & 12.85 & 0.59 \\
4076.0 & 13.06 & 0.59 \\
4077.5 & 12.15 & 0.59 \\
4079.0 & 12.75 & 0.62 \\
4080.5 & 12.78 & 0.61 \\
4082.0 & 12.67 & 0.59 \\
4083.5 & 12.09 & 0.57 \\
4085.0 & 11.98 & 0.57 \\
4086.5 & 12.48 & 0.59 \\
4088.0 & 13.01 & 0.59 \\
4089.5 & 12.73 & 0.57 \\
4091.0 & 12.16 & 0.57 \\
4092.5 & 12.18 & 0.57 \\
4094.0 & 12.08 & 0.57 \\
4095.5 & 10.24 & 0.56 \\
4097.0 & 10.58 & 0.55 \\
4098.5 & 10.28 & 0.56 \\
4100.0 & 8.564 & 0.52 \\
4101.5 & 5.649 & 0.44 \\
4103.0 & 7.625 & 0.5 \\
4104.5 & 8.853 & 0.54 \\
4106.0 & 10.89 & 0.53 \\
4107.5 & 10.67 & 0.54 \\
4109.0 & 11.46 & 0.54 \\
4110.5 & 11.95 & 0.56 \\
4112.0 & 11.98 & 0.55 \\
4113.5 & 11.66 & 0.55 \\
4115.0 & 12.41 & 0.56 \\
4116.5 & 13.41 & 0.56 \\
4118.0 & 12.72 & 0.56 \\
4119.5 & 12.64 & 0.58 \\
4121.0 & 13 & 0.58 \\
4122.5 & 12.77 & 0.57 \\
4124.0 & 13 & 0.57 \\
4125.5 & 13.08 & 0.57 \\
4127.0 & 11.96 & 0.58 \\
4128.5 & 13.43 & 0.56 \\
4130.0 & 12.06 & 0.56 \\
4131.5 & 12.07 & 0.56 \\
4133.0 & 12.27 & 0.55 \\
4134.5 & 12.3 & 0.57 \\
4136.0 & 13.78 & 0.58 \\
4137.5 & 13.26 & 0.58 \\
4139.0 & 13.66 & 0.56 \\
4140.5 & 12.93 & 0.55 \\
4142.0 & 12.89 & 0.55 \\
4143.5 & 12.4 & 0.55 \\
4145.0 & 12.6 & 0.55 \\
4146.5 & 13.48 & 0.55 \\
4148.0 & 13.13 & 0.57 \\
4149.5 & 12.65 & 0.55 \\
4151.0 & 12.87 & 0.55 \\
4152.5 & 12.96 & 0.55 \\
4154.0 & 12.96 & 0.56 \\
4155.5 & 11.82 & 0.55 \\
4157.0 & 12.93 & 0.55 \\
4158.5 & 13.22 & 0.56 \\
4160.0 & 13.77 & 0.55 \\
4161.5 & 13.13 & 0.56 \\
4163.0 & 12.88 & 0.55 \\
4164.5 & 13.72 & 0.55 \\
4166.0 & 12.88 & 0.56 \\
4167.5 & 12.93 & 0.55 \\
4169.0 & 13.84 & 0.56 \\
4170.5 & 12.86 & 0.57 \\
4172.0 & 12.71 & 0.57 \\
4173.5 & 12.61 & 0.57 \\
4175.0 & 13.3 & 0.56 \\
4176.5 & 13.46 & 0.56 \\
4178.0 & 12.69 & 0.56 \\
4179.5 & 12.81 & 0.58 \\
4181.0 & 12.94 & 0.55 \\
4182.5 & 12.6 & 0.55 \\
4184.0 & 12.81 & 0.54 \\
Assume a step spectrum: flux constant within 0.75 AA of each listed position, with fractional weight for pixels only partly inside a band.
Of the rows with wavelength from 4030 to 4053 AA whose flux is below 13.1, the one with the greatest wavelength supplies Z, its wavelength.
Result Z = 4052.0 AA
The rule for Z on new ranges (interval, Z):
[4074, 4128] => 4127.0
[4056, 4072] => 4067.0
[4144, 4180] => 4179.5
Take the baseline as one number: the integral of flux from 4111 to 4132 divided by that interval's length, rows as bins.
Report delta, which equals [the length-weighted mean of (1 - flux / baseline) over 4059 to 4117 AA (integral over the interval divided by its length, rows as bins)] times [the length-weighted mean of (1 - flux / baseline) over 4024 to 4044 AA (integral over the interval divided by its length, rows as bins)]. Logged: -0.0035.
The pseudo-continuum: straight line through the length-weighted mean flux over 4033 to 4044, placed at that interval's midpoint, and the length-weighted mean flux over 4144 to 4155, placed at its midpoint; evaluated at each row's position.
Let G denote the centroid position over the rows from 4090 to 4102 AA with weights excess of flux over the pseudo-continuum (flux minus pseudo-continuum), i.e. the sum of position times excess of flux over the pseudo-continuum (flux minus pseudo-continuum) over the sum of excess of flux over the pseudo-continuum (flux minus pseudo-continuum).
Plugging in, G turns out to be 4098.4 AA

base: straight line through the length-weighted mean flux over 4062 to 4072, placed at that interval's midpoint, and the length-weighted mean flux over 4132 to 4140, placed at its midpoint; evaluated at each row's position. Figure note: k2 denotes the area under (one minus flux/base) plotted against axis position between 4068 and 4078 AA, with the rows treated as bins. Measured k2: 0.0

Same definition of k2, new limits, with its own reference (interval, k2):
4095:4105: 3.3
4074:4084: 0.3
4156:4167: -0.1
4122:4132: 0.3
